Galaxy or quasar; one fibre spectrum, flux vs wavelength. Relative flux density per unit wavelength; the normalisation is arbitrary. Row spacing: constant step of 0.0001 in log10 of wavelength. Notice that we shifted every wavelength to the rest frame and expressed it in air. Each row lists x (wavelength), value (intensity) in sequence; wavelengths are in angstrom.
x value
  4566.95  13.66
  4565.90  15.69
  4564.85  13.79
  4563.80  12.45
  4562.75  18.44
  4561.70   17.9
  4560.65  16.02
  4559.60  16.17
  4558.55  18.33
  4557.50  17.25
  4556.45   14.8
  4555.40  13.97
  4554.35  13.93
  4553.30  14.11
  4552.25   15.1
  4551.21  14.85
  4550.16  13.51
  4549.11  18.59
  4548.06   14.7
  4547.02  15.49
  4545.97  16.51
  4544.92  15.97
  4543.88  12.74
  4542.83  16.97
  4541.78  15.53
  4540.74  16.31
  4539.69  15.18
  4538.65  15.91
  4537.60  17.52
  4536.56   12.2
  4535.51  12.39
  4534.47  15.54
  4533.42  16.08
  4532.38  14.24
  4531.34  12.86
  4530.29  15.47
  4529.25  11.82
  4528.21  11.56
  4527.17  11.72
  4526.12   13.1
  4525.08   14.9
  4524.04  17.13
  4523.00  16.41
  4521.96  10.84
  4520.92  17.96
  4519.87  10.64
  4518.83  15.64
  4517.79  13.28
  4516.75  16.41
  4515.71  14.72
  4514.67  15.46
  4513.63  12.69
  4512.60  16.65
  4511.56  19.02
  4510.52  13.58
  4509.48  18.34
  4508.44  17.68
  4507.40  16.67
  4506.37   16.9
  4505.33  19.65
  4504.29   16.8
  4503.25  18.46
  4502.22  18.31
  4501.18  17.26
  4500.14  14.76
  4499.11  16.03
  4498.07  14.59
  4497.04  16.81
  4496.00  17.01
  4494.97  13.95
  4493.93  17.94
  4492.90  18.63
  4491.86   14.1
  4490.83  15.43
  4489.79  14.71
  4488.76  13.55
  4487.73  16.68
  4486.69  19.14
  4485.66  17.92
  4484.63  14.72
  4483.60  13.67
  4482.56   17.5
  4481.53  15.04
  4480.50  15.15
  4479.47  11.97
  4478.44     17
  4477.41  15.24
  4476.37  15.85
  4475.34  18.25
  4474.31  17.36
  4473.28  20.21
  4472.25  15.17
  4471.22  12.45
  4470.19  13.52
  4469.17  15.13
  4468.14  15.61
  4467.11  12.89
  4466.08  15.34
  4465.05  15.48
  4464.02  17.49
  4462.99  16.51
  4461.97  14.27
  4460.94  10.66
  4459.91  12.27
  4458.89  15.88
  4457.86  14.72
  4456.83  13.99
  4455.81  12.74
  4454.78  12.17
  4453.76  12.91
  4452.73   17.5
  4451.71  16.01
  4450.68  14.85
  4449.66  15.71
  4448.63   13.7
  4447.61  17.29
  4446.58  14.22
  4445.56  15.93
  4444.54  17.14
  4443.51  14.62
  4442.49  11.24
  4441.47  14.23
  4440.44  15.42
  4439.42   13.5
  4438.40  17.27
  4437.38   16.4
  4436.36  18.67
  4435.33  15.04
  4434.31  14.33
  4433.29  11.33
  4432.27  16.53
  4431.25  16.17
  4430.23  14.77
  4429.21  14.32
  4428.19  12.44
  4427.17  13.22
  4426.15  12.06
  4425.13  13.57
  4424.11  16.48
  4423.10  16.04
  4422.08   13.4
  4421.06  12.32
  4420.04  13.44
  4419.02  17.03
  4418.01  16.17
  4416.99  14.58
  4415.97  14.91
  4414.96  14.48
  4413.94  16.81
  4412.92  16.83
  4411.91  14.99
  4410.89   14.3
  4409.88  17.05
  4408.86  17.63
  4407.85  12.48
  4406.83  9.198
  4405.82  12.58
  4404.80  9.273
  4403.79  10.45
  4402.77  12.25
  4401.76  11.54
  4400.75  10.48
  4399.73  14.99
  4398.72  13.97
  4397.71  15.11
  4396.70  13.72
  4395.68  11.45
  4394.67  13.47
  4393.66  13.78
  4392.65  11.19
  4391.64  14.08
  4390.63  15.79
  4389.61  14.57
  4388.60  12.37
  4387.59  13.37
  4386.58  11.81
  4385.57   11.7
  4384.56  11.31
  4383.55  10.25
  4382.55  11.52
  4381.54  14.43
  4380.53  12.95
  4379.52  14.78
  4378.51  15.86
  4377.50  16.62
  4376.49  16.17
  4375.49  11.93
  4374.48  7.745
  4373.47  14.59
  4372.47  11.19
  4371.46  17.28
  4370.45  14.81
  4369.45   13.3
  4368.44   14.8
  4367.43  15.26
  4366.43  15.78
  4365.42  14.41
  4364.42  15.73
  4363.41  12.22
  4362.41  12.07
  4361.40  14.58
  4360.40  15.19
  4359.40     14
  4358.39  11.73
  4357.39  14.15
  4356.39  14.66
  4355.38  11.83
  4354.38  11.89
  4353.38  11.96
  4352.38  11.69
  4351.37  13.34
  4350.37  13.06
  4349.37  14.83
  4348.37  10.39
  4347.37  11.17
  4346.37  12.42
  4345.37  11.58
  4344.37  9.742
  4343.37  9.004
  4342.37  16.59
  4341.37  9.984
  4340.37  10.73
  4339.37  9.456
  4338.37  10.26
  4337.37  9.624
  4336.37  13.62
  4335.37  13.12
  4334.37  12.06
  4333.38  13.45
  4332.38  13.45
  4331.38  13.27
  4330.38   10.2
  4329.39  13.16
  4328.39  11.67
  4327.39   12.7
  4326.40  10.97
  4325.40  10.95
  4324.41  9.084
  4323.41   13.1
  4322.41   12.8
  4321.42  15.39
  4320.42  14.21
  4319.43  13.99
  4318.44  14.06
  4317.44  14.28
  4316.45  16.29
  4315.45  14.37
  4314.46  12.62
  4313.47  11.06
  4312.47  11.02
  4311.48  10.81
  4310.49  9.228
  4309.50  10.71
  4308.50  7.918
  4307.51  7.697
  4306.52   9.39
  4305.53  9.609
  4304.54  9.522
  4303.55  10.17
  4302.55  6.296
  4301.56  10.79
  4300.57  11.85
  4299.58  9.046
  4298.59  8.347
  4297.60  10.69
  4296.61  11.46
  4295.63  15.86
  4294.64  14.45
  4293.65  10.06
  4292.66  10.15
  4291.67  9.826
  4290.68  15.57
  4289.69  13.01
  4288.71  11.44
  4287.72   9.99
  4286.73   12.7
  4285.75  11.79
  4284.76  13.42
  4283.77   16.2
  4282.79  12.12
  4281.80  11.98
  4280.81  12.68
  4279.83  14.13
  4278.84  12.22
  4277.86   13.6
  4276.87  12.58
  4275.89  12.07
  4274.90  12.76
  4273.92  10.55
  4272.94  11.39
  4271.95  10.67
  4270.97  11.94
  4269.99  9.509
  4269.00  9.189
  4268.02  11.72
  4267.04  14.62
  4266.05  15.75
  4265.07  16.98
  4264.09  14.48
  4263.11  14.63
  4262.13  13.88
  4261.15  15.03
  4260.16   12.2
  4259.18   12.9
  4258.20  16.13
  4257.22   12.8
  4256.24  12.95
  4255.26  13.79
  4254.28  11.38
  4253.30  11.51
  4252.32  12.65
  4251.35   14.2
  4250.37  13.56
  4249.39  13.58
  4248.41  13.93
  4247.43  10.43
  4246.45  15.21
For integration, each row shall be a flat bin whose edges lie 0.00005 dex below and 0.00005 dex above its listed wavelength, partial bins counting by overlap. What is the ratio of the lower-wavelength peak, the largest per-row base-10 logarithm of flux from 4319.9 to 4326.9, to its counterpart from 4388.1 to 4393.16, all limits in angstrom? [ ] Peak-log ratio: 0.99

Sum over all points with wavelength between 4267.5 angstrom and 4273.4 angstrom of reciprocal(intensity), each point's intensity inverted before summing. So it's 0.56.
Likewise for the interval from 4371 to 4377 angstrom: 0.49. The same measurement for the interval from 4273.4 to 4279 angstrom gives 0.49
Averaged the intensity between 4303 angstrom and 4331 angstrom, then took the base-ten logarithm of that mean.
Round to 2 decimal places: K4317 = 1.07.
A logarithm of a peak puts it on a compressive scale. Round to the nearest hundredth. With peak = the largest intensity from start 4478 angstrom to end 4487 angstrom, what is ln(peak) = 2.95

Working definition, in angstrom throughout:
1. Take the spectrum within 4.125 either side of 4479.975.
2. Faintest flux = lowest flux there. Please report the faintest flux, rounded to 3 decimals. 11.970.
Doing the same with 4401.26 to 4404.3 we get 10.450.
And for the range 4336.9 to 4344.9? 9.004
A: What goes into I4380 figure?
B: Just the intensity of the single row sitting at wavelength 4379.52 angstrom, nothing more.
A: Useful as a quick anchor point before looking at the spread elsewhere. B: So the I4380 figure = 14.78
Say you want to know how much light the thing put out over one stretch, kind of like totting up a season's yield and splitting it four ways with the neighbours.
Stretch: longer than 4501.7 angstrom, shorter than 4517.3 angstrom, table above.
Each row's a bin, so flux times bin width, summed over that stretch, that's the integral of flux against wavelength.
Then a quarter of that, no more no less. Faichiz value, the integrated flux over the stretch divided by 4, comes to 65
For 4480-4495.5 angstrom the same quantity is 62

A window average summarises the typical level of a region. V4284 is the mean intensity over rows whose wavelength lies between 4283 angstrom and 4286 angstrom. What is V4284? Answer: 13.8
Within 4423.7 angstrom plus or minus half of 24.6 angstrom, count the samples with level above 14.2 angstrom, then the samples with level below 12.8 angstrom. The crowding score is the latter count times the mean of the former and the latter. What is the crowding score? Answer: 40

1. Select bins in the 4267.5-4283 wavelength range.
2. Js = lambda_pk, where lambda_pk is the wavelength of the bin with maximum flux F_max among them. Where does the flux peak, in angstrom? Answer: 4279.83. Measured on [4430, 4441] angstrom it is 4436.36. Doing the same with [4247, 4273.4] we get 4265.07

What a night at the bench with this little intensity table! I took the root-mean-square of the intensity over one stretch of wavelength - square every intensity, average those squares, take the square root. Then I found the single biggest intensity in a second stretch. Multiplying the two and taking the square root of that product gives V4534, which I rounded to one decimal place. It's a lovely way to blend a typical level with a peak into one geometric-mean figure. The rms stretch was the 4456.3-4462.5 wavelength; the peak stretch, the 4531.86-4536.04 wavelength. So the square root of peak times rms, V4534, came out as 14.9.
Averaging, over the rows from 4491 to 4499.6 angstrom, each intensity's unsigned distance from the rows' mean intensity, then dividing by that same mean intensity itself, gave 0.091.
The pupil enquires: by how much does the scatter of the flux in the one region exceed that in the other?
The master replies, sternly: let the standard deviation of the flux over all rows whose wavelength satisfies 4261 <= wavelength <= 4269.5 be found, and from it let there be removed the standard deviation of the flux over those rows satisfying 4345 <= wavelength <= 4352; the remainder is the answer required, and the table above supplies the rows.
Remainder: 0.8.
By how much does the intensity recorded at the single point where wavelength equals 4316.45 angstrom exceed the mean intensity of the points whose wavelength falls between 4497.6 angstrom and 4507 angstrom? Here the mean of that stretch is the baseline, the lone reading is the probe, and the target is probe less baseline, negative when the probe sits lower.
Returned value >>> -0.7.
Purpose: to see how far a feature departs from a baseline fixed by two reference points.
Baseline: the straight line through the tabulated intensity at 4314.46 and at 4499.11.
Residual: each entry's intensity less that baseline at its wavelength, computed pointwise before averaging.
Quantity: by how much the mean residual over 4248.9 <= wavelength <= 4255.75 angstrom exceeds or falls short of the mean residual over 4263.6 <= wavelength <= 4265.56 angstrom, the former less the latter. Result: -2.6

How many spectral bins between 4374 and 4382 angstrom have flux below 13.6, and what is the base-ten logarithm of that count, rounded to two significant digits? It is 0.48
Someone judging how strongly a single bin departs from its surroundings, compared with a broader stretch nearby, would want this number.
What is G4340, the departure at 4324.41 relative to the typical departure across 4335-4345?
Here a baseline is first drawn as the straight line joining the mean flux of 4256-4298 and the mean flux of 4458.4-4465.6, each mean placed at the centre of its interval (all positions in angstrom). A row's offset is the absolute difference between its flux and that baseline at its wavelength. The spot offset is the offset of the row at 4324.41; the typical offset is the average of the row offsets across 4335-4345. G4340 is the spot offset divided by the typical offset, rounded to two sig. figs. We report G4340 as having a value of 1.4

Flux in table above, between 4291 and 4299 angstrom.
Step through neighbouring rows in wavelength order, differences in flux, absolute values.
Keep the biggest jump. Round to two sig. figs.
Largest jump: 4.4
